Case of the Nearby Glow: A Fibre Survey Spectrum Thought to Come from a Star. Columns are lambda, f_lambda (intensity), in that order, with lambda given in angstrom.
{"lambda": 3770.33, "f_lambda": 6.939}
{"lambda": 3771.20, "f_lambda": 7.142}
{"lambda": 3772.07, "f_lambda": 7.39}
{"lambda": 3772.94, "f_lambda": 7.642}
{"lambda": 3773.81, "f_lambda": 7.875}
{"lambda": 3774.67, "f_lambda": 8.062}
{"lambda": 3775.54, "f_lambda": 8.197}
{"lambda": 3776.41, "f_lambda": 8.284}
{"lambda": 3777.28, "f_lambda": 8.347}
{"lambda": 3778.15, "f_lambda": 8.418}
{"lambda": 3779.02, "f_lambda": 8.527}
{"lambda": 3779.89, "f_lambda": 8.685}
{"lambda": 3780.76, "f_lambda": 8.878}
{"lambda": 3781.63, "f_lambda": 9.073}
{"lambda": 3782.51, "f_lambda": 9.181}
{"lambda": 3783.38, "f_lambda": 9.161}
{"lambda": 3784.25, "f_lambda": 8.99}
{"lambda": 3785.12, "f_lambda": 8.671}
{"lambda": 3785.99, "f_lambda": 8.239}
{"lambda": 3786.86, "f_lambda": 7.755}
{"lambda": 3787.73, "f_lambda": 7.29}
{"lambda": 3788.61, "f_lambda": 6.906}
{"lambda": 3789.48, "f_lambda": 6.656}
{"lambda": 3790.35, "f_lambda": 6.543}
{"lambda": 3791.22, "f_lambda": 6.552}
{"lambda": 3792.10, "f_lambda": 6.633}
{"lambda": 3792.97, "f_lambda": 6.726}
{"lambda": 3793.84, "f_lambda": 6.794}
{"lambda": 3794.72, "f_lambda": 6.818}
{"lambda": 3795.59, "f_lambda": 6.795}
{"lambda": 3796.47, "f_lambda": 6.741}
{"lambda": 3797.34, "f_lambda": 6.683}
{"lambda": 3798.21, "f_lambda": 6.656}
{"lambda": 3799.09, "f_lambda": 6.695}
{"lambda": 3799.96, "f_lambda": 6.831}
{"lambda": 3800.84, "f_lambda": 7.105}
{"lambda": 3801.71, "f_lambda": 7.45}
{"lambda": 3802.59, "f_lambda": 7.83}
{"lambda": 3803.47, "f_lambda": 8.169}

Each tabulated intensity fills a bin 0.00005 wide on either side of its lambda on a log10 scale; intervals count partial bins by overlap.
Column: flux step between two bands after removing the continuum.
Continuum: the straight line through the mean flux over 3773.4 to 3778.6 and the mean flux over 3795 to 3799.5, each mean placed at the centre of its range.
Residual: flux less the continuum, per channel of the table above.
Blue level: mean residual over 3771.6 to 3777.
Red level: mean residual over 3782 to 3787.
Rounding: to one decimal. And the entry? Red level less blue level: 1.5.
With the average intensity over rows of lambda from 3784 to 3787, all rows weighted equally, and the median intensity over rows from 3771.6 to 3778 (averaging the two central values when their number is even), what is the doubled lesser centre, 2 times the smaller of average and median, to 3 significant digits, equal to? 16.1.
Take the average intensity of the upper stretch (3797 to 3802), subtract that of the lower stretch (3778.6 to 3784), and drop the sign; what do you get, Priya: 2.0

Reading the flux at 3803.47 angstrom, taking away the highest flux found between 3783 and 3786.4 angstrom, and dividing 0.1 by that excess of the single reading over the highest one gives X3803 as -0.101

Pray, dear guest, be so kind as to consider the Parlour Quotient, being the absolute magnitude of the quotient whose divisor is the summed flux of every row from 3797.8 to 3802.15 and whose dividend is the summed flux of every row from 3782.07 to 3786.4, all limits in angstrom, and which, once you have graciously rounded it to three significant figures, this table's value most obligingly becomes 1.27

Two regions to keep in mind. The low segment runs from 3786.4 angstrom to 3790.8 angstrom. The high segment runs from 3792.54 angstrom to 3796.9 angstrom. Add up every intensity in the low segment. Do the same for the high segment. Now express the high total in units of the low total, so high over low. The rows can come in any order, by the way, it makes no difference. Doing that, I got 0.96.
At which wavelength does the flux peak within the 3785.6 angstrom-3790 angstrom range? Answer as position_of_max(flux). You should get 3785.99 angstrom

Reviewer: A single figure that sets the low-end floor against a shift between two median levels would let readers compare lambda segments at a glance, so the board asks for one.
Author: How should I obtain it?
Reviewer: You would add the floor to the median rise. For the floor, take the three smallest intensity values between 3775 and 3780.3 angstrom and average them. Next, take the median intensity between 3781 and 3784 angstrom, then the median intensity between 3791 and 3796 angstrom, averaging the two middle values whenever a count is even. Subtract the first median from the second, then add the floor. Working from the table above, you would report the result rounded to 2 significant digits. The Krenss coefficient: 5.9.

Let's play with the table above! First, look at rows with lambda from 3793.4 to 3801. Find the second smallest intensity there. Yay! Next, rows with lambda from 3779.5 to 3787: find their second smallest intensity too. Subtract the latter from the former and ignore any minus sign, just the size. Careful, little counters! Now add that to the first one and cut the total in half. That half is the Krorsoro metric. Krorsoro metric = 4.12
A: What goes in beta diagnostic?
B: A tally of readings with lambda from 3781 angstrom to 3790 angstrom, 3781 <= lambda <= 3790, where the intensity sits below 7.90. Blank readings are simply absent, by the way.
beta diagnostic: 4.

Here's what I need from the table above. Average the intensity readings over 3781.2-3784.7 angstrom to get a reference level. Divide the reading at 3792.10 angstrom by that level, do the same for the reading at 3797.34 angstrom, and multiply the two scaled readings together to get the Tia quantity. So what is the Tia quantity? 0.54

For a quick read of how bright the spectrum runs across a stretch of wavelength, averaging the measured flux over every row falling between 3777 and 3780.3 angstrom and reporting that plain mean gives 8.5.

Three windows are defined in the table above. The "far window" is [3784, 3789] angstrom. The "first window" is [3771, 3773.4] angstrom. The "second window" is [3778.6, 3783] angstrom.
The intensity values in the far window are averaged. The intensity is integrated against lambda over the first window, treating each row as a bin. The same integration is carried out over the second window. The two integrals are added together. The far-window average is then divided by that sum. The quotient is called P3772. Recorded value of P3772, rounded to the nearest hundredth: 0.14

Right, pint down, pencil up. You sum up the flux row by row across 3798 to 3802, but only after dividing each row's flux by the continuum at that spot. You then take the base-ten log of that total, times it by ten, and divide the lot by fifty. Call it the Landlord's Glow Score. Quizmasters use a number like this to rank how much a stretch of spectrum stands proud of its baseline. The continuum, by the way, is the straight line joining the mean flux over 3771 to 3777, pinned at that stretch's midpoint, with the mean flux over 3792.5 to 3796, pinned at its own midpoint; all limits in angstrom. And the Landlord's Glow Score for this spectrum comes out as 0.146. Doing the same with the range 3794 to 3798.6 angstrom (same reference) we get 0.141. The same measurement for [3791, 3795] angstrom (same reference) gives 0.138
